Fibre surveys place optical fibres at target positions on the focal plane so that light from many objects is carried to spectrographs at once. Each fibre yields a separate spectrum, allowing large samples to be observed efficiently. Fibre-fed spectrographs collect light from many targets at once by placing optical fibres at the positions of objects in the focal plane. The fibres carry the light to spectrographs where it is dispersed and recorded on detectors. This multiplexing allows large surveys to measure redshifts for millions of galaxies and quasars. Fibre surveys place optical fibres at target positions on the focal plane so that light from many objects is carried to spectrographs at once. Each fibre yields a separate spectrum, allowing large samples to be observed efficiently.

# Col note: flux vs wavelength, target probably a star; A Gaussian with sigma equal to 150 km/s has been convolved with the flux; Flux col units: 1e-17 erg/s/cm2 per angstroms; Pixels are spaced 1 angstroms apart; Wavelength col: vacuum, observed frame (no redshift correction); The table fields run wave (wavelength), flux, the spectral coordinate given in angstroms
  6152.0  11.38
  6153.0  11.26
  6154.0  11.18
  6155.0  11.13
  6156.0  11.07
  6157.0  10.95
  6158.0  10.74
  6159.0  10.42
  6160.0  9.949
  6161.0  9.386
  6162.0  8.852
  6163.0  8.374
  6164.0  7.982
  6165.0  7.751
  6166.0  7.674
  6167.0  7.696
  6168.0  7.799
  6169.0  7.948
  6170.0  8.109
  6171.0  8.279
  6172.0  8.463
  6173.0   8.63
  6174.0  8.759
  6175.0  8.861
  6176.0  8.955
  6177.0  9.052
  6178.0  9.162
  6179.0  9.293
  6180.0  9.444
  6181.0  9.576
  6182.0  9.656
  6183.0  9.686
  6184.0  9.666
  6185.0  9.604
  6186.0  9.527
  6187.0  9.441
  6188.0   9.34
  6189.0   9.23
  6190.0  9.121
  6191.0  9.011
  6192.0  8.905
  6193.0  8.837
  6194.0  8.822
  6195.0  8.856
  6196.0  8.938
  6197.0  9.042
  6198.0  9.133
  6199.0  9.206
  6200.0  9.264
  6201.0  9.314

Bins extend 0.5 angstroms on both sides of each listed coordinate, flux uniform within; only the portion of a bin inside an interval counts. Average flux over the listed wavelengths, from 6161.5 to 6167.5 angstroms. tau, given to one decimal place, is 8.1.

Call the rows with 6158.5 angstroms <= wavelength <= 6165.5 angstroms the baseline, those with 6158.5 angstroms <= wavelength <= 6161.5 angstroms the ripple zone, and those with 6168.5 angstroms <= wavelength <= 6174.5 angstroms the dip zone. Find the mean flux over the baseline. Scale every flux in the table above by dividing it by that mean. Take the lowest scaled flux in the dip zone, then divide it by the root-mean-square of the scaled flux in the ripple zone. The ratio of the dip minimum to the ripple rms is 0.80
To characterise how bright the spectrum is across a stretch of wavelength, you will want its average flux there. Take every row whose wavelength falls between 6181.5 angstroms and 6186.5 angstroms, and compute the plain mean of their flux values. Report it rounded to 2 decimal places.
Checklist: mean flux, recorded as 9.63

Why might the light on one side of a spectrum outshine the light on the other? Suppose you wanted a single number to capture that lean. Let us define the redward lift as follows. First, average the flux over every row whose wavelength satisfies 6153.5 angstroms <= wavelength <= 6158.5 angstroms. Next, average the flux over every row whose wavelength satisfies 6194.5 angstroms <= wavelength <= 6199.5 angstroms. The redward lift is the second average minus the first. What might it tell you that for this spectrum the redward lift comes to -2.0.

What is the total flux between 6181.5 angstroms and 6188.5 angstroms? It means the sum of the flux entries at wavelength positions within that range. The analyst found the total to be 67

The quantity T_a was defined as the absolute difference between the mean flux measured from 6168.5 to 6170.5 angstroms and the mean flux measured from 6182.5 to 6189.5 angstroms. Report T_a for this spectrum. 1.5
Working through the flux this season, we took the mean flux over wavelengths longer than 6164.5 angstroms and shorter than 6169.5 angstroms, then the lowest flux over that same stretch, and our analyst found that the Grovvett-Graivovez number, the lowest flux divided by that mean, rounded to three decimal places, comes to 0.987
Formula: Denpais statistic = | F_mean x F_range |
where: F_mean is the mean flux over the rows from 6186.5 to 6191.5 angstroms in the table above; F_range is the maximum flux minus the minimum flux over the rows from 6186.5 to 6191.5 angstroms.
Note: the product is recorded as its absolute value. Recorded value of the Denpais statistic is 4.0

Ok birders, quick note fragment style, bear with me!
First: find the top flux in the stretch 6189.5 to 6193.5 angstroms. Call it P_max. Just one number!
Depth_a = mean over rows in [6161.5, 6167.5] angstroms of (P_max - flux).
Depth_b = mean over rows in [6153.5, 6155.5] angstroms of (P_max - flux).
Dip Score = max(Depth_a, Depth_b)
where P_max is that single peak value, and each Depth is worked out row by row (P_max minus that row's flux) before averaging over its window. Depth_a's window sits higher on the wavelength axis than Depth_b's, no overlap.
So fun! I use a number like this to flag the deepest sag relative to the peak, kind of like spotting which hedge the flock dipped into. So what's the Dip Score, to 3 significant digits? 1.07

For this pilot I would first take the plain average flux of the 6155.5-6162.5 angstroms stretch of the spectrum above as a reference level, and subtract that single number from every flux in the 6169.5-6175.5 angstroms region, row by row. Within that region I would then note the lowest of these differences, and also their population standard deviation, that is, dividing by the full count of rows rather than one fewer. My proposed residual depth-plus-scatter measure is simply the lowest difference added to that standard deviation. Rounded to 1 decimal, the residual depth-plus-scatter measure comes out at -1.8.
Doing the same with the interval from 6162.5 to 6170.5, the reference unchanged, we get -2.3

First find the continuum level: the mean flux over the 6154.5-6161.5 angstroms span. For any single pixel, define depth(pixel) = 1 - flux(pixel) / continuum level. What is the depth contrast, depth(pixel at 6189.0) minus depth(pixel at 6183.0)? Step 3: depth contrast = 0.04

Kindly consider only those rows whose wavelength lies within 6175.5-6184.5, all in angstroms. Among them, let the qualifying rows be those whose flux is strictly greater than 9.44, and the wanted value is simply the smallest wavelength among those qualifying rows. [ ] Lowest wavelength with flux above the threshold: 6180.0 angstroms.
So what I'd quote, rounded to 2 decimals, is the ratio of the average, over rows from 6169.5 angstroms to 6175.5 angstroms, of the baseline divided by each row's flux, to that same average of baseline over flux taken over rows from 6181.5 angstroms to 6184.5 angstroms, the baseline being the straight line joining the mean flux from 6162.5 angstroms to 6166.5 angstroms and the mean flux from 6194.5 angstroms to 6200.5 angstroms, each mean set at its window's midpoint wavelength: 1.09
